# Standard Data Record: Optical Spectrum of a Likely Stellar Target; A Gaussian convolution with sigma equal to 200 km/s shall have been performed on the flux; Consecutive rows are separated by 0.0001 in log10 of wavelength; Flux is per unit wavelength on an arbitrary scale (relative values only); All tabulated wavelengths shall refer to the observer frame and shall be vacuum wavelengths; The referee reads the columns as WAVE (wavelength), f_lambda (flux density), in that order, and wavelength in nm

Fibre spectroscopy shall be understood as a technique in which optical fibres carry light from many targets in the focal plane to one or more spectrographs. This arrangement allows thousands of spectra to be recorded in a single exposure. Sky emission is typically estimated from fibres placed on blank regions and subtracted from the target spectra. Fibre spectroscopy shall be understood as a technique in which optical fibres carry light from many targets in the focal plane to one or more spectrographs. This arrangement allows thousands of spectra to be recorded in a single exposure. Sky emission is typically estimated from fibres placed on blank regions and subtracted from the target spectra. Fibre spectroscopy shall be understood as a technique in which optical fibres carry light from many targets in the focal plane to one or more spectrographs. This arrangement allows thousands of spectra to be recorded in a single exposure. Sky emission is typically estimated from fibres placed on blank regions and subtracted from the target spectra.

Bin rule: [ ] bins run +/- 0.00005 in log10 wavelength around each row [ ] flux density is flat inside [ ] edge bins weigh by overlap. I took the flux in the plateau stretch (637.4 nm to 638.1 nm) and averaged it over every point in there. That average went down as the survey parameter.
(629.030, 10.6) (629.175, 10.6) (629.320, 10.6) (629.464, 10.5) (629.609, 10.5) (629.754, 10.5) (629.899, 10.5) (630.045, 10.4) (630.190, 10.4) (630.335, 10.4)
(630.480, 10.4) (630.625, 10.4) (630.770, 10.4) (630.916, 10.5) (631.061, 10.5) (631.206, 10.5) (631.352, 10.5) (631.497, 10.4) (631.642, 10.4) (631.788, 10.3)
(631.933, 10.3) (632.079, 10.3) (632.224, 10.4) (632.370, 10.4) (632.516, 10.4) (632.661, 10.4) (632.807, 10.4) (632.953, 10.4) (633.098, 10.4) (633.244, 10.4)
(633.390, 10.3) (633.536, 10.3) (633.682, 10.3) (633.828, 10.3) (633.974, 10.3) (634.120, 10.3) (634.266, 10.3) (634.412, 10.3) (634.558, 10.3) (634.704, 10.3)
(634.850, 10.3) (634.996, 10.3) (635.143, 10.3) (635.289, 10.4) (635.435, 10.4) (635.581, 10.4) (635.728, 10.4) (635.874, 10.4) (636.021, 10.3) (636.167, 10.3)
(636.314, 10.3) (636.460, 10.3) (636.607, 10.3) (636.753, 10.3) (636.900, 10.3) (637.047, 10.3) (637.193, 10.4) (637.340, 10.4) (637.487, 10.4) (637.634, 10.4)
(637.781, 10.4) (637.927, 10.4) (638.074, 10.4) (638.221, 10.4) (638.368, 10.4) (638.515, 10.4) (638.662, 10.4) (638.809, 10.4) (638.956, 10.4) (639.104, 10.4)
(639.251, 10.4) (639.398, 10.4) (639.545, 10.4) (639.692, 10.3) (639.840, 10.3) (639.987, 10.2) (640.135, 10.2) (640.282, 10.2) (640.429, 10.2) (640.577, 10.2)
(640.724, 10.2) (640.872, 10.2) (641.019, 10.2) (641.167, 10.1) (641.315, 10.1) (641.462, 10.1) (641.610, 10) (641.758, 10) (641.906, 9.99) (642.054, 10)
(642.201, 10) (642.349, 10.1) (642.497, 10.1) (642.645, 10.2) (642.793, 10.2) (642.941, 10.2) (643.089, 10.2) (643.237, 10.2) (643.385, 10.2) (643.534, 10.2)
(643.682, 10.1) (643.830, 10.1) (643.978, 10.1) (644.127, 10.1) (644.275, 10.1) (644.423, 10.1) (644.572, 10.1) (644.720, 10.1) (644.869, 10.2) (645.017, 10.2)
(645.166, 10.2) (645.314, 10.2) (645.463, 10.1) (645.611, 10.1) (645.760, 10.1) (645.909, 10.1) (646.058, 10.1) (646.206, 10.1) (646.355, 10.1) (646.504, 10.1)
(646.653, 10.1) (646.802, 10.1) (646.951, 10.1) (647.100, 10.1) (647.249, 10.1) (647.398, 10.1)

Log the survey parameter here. 10.40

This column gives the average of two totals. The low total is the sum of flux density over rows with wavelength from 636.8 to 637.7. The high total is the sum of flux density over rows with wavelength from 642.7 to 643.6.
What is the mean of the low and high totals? 61.7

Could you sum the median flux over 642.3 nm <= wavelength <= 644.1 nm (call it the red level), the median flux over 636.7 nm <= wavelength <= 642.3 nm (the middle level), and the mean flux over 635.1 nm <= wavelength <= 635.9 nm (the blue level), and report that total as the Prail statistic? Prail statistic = 30.9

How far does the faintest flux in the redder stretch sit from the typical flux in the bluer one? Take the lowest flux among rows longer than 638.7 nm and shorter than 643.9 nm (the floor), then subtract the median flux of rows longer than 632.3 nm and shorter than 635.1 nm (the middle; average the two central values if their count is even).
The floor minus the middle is -0.31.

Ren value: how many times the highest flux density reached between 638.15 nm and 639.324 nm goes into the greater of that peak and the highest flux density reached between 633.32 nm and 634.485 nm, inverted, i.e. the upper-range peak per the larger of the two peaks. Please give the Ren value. 1.00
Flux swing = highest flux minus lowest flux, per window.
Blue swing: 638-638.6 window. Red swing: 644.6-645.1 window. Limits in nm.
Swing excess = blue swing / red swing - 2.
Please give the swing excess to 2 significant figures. -2.0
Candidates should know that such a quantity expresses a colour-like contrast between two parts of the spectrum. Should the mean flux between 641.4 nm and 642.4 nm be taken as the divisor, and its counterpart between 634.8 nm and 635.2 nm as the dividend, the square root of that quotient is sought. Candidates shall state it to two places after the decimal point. 1.01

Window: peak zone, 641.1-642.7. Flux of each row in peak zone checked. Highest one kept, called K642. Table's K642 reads 10.2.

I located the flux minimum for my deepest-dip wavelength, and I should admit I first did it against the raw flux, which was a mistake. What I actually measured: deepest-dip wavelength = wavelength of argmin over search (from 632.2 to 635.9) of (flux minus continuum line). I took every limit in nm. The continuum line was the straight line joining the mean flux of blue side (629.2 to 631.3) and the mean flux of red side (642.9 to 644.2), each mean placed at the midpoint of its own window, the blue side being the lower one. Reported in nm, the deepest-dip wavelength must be 633.390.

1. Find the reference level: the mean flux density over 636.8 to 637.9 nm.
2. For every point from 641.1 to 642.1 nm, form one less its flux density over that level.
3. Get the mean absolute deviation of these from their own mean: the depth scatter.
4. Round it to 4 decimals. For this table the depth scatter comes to 0.0048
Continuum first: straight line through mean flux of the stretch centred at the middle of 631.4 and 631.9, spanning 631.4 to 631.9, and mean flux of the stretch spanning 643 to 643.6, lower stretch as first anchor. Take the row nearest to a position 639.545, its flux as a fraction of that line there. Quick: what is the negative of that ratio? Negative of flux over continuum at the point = -1.014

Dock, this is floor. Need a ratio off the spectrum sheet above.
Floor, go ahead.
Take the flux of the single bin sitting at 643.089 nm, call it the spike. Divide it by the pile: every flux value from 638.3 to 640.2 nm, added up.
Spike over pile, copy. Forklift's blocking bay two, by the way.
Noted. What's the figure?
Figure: 0.076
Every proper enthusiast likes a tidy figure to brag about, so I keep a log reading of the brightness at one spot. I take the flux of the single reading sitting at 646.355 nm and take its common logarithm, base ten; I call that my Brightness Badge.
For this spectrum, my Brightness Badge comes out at 1.00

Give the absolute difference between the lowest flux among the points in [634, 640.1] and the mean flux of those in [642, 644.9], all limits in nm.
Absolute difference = 0.070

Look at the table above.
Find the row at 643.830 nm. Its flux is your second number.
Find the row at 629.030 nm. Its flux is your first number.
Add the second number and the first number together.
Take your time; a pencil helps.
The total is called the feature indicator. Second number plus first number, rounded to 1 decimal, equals 20.7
